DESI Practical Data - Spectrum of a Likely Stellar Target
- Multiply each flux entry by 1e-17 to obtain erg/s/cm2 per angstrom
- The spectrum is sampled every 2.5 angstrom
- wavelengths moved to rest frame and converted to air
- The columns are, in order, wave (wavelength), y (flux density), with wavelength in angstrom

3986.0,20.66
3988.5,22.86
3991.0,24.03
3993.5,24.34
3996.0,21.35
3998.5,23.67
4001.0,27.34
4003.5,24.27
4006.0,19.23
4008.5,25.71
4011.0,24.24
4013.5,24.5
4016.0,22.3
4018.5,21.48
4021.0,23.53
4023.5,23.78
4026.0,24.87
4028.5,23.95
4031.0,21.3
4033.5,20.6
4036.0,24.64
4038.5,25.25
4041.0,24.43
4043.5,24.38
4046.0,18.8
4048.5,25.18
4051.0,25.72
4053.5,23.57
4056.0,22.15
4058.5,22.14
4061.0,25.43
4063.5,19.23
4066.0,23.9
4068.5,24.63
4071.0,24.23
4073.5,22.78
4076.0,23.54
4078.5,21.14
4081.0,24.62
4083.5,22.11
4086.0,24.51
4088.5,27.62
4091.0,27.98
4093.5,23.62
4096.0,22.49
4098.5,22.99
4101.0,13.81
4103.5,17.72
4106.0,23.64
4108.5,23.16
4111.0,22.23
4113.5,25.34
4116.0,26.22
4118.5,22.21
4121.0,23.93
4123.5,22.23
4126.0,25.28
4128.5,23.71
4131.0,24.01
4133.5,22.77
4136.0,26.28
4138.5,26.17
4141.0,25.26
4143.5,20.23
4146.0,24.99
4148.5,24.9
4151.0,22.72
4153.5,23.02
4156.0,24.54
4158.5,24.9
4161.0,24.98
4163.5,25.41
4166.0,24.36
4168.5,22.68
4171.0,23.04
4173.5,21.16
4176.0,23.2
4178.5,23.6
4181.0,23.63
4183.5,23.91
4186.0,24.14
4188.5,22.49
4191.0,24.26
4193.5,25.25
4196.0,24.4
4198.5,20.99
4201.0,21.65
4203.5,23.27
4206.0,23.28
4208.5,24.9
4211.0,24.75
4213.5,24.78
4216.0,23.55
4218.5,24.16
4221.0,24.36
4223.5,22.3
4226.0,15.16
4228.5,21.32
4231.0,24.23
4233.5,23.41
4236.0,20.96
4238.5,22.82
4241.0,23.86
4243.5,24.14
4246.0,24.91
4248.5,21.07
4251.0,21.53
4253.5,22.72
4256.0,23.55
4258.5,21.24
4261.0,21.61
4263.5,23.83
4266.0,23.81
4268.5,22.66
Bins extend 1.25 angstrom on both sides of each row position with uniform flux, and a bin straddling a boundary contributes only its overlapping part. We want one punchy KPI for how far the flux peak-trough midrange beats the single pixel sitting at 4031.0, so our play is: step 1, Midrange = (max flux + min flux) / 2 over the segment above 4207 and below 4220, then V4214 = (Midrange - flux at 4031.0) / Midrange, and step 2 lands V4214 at 0.12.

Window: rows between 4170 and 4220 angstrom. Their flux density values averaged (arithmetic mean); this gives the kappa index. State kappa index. 23.5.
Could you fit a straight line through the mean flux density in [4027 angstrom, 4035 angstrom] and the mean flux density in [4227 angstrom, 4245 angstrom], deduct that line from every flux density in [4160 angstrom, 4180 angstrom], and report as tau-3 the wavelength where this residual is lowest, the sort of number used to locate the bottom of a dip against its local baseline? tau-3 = 4173.5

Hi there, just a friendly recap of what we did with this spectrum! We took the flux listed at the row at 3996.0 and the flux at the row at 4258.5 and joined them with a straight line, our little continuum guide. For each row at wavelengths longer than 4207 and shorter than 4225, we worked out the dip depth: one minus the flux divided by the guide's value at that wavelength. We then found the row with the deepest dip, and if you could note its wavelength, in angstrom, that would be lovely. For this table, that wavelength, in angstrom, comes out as 4223.5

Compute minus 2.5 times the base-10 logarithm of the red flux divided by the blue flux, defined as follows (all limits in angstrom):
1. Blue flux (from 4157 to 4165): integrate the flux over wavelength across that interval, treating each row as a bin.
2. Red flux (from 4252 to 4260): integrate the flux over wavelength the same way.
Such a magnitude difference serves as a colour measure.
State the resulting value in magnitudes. 0.12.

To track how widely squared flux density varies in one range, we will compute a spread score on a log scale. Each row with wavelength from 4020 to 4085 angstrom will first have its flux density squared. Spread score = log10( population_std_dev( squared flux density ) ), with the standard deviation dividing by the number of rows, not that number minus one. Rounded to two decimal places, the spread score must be 1.92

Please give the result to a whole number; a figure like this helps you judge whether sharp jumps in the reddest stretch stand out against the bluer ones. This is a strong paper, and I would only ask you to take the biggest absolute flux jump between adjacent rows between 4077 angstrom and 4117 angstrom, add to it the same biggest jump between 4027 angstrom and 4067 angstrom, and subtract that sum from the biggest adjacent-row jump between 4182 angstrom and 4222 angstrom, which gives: -12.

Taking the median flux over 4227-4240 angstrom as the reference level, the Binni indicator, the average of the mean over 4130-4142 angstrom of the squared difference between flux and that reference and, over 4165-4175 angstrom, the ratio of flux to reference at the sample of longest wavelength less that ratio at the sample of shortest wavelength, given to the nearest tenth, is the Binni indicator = 3.0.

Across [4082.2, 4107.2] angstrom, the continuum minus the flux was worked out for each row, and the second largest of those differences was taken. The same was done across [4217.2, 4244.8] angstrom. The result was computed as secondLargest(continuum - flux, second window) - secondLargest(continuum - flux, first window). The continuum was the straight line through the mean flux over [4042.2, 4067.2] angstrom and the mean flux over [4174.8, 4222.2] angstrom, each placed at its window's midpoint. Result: -2.6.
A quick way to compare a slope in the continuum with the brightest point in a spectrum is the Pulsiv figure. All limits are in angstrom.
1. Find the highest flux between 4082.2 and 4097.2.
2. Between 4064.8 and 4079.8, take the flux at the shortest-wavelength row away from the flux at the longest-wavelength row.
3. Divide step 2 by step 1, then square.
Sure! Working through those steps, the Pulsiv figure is 0.010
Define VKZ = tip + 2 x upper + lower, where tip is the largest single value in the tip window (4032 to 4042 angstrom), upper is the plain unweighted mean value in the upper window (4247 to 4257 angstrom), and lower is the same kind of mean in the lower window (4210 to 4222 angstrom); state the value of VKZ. 94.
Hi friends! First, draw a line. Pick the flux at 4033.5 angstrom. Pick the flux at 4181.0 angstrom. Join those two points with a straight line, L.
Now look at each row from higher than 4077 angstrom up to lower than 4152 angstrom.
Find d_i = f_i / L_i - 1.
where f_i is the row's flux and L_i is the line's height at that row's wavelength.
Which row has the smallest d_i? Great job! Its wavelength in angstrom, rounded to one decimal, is 4101.0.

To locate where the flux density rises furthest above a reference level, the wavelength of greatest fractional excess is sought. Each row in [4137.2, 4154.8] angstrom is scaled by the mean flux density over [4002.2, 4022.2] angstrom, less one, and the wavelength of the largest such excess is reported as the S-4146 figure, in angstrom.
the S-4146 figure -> 4138.5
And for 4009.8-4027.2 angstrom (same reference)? 4026.0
